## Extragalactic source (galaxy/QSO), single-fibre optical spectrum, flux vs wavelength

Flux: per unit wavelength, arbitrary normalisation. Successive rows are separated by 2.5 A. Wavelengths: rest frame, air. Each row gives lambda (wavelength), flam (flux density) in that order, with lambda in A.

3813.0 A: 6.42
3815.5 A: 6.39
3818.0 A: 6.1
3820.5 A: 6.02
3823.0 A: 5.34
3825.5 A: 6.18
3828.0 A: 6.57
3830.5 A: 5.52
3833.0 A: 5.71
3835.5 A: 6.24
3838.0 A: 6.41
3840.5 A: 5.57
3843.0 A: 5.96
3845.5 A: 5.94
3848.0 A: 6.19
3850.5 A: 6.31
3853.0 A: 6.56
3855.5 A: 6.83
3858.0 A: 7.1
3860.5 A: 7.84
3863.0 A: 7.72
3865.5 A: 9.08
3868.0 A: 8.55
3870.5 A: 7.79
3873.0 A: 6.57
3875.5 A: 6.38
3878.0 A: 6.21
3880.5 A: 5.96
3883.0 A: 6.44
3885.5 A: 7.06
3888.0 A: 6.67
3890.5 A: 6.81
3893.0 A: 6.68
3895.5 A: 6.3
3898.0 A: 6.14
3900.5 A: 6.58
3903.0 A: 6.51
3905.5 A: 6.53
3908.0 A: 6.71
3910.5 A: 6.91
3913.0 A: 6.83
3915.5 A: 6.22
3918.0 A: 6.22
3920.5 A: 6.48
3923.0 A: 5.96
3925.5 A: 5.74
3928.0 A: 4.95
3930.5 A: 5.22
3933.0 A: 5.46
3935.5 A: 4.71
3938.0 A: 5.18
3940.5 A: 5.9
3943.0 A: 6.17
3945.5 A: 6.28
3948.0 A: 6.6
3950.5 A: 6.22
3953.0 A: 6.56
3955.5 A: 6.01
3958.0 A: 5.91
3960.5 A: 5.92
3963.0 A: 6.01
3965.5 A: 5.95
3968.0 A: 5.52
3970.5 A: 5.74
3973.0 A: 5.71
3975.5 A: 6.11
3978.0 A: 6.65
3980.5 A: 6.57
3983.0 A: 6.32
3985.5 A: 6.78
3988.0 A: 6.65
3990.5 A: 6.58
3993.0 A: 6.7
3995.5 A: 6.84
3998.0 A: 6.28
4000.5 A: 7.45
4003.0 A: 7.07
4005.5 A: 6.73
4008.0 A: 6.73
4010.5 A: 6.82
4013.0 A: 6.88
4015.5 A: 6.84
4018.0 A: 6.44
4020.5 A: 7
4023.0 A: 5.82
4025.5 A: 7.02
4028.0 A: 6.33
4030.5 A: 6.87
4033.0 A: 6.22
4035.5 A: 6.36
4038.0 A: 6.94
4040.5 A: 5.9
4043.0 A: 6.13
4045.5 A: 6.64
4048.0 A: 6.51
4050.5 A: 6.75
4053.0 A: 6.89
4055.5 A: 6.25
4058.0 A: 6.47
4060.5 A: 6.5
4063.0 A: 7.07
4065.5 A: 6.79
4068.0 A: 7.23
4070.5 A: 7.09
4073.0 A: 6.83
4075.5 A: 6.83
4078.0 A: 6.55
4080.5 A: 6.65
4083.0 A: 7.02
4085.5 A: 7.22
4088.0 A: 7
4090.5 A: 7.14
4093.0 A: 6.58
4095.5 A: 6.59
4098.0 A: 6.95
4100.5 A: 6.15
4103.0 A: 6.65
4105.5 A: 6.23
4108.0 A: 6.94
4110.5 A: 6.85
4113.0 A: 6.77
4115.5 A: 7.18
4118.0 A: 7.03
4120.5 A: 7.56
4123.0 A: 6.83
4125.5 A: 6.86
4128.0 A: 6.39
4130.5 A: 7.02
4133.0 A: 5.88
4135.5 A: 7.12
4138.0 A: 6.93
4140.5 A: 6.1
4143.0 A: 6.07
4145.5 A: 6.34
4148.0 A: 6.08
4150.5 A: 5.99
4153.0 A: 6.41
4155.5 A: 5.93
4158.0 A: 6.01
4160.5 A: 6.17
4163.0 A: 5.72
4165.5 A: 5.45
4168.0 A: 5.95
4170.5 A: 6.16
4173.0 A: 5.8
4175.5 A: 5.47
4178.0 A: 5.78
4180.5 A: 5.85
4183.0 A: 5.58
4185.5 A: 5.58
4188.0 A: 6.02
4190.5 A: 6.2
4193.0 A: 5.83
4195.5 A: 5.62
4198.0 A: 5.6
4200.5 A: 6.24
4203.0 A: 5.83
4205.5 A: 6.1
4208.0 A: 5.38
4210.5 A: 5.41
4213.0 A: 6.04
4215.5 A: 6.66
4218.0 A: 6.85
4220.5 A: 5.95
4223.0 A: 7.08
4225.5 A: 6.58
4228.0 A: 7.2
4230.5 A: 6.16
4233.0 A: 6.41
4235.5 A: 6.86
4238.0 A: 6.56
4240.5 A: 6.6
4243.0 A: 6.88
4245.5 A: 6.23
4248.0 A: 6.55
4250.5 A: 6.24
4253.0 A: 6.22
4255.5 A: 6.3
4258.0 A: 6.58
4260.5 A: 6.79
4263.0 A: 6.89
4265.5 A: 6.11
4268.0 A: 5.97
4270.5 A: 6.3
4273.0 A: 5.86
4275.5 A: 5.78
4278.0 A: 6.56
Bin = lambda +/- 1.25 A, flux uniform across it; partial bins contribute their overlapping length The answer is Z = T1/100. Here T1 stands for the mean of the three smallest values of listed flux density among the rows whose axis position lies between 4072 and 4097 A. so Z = 0.066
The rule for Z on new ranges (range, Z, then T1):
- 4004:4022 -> 0.066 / 6.63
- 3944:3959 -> 0.060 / 6.05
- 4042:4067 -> 0.063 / 6.28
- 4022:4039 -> 0.061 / 6.12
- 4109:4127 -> 0.068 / 6.82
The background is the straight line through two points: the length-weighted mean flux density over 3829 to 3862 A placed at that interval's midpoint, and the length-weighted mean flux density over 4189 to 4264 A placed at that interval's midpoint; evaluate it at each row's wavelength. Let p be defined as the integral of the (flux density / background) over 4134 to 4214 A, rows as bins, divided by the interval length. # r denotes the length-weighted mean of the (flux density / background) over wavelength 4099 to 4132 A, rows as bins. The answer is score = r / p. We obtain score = 1.14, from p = 0.94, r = 1.07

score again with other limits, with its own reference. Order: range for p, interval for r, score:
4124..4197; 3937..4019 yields 1.05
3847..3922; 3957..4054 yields 0.95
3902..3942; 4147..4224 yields 1.00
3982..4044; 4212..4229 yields 1.00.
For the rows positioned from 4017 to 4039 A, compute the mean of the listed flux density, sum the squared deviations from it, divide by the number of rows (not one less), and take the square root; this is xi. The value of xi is 0.40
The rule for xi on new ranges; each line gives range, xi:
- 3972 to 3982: 0.38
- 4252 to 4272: 0.31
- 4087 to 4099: 0.23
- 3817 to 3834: 0.39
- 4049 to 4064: 0.28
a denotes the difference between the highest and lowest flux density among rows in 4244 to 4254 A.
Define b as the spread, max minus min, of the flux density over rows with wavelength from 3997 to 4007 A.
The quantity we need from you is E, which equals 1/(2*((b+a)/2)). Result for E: 0.667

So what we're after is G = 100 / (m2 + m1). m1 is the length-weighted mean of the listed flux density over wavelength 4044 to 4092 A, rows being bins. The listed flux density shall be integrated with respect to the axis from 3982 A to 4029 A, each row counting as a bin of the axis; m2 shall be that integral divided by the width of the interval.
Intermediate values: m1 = 6.8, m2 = 6.70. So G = 7.40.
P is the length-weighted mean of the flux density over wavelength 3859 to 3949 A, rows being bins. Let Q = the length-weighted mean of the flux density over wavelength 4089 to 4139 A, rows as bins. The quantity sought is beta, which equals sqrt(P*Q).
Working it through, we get 6.63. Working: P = 6.48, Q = 6.8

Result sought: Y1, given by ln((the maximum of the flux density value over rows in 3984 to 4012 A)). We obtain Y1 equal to 2.01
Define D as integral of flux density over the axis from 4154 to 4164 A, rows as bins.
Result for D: 60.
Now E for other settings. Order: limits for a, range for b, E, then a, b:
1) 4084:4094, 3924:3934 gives 0.699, 0.64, 0.79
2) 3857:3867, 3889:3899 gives 0.377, 1.98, 0.67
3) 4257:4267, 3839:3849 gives 0.714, 0.78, 0.62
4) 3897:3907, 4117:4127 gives 0.855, 0.44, 0.73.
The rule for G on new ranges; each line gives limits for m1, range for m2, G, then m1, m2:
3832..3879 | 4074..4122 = 7.34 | 6.8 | 6.84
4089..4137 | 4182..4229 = 7.77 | 6.8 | 6.09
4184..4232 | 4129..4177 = 8.16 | 6.1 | 6.14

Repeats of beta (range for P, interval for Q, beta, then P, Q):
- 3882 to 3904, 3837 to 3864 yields 6.58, 6.58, 6.6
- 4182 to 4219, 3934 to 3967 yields 5.94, 5.93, 5.9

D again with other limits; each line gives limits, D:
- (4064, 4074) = 70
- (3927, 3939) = 61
